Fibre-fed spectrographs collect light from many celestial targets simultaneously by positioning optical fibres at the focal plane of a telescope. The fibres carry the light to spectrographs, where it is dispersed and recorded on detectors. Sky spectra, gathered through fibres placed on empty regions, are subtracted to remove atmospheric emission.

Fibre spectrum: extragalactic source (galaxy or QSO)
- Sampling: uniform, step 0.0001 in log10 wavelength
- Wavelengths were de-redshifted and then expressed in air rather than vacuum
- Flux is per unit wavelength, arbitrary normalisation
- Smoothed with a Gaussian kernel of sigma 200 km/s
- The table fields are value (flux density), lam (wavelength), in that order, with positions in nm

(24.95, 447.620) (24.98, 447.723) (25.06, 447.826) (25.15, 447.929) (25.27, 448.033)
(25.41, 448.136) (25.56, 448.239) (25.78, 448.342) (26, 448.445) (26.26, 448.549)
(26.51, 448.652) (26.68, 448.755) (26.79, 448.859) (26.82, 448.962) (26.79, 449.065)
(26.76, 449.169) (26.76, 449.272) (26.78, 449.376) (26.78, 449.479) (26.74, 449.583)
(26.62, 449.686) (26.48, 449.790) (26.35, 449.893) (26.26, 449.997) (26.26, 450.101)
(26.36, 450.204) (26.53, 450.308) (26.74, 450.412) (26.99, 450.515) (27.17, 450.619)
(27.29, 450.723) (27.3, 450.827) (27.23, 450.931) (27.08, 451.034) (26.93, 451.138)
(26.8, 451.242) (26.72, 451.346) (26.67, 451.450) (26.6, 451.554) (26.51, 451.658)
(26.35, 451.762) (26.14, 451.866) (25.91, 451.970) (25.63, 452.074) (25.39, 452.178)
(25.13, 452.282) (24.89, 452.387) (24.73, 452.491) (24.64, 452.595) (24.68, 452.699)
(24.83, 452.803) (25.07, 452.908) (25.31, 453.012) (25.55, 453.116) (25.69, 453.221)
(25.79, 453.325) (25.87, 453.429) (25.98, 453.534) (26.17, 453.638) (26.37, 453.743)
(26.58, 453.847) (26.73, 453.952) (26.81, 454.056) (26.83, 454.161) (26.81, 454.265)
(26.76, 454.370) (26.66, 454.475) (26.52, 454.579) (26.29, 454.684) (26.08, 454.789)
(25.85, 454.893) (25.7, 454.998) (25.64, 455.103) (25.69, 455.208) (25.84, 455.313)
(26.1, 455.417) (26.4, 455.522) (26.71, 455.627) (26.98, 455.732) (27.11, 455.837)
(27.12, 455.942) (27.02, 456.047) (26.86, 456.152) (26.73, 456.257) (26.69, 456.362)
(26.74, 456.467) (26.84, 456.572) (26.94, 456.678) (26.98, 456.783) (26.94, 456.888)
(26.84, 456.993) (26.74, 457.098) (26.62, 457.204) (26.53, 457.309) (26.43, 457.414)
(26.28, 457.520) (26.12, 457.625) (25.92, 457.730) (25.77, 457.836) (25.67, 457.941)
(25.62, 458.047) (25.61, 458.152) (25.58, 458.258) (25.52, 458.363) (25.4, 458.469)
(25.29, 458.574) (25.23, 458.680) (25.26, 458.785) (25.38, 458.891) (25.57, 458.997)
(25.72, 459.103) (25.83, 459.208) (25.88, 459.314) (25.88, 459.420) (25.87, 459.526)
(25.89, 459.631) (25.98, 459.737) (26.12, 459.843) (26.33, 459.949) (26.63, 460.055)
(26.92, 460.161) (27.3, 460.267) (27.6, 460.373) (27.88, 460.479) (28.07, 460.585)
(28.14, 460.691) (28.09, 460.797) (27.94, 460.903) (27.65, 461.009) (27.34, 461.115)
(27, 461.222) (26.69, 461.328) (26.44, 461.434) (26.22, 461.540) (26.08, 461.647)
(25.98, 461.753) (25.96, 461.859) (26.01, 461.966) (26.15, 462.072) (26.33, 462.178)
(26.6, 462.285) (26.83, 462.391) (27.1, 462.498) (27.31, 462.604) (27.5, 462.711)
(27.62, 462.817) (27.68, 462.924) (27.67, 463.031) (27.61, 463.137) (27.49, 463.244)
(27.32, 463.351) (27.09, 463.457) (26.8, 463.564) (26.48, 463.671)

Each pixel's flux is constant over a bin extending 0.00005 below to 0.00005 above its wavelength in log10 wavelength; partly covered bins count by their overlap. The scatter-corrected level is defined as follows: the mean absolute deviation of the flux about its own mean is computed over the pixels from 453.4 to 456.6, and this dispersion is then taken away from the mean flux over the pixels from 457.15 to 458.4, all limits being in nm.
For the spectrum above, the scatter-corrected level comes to 25.58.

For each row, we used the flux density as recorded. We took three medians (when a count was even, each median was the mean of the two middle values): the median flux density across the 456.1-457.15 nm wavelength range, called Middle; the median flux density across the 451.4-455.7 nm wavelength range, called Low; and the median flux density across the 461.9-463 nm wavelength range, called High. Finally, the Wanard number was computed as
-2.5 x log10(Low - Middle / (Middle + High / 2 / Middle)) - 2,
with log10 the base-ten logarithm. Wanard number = -5.49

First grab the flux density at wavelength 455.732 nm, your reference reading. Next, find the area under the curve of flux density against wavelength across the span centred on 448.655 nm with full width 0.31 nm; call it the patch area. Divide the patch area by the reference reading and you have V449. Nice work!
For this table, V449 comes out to 0.304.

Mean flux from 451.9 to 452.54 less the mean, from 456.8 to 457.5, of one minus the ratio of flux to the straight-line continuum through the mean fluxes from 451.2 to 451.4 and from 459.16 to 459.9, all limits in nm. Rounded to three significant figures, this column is 25.3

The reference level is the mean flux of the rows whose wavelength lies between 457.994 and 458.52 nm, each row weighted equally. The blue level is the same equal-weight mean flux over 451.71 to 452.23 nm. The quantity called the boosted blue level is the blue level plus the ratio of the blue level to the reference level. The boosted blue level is 26.9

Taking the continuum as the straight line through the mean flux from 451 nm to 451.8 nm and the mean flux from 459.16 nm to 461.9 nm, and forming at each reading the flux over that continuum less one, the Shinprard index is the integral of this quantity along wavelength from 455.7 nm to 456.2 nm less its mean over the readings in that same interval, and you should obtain -0.005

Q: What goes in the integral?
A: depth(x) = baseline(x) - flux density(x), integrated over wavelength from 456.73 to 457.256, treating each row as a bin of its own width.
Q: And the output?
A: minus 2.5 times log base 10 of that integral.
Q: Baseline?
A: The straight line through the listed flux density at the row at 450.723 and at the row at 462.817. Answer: 1.2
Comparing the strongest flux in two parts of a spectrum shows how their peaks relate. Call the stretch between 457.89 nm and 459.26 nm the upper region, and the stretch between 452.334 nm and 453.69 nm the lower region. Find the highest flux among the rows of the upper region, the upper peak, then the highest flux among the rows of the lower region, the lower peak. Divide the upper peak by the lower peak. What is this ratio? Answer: 0.99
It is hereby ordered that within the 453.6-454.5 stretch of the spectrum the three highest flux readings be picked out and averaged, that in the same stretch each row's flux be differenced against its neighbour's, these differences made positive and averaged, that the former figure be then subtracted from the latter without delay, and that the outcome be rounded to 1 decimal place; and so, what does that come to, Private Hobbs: -26.7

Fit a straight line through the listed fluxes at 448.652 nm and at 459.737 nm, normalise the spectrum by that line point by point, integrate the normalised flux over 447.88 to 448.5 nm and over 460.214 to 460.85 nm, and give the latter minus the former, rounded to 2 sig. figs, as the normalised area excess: 0.087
